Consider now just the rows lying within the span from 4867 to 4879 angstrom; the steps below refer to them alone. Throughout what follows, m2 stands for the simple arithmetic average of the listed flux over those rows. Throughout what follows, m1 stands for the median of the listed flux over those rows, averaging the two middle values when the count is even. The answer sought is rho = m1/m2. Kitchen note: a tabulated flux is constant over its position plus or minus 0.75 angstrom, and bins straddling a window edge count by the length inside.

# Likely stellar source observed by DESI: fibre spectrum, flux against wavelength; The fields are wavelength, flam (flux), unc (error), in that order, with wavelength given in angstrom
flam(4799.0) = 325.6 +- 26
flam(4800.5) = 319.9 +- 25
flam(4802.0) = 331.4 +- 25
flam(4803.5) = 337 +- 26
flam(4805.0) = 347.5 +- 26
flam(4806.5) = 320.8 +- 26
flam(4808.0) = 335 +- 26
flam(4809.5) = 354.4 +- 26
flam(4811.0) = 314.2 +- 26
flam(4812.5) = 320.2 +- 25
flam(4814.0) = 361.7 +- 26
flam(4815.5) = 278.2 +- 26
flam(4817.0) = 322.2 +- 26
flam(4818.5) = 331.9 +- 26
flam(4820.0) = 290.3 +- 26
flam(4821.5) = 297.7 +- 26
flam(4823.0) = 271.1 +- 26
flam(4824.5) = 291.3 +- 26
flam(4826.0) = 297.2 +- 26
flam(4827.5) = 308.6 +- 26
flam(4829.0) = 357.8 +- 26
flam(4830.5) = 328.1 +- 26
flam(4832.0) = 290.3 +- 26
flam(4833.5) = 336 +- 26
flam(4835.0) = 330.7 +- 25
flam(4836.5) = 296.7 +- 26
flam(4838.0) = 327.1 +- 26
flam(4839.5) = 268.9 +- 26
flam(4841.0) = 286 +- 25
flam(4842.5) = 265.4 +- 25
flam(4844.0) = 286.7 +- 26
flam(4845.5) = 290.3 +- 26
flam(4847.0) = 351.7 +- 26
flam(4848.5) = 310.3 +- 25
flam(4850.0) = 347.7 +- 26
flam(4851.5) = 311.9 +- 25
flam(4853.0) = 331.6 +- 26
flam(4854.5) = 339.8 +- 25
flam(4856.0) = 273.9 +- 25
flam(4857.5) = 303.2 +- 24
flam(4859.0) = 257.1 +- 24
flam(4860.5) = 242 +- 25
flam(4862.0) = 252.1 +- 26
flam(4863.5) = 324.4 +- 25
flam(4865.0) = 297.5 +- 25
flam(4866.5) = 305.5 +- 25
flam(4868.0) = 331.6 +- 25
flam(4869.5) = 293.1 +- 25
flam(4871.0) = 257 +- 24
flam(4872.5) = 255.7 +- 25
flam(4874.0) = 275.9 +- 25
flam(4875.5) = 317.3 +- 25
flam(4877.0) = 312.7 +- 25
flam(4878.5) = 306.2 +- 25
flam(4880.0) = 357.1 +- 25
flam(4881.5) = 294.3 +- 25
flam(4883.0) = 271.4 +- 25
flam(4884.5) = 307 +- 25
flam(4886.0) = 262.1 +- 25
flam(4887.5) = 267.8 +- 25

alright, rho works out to 1.02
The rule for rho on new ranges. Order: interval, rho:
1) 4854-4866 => 1.00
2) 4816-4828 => 0.99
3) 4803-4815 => 1.00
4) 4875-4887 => 1.01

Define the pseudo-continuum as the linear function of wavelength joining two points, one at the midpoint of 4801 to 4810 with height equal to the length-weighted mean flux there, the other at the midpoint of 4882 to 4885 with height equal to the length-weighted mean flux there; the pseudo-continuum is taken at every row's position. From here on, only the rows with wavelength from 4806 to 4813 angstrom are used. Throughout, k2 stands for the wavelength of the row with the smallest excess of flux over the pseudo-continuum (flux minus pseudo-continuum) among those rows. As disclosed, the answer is 4811.0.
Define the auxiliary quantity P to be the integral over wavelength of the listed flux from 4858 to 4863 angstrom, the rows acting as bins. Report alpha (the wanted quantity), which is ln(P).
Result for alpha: 7.16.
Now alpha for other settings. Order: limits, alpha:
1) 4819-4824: 7.28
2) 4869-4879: 7.96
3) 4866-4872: 7.48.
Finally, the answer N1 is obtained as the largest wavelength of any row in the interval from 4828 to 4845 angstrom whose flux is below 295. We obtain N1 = 4844.0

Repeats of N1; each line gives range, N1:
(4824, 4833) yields 4832.0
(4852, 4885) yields 4883.0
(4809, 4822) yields 4820.0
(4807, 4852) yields 4845.5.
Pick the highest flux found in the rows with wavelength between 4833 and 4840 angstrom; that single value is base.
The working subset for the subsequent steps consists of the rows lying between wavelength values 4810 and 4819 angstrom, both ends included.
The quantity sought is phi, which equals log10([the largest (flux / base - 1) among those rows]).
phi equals -1.12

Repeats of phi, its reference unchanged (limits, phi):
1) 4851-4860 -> -1.95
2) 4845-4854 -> -1.33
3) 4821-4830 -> -1.19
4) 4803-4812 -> -1.26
